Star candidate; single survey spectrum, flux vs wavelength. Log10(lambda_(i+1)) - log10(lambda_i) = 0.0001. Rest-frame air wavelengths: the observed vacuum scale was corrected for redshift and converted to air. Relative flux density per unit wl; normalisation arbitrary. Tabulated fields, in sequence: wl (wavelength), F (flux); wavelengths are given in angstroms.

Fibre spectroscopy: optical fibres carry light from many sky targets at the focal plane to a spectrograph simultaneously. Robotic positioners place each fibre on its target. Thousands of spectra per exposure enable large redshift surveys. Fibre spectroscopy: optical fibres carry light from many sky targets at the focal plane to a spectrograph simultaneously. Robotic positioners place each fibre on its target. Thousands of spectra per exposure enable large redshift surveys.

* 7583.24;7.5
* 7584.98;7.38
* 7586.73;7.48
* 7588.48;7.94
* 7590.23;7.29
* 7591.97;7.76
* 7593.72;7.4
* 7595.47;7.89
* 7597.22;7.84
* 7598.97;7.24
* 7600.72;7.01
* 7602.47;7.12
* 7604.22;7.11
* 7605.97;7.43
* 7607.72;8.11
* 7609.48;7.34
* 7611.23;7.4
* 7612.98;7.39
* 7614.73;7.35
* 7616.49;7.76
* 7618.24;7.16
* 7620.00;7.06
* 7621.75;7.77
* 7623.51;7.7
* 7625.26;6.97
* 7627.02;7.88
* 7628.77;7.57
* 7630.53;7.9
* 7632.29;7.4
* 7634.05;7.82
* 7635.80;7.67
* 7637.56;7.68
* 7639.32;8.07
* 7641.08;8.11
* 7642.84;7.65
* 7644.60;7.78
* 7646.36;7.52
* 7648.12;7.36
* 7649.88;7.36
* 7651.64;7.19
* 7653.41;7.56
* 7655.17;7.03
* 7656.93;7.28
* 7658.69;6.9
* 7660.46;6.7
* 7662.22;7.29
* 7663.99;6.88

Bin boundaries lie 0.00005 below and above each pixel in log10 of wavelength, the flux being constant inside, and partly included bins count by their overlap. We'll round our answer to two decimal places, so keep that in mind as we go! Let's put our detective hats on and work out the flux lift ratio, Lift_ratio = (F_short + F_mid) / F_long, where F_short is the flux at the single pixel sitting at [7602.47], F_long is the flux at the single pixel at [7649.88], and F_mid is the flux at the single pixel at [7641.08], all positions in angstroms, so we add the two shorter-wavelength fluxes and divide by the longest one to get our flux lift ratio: 2.07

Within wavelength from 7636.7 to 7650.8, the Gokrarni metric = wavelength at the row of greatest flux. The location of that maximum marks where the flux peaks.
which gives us 7641.08 angstroms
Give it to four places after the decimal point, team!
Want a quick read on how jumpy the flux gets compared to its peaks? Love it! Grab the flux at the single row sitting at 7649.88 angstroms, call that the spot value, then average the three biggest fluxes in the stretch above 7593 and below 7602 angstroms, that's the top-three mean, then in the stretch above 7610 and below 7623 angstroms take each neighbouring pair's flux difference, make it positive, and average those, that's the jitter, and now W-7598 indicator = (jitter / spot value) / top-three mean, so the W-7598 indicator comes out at 0.0055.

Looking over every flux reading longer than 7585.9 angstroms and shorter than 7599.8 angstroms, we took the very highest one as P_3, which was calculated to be 7.94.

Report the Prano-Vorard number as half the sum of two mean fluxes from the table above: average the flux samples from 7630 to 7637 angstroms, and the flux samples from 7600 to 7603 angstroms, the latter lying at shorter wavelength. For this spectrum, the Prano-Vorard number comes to 7.38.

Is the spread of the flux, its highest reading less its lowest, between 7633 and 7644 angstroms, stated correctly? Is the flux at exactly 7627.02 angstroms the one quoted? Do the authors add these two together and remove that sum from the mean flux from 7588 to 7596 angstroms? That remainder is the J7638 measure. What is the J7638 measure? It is -0.7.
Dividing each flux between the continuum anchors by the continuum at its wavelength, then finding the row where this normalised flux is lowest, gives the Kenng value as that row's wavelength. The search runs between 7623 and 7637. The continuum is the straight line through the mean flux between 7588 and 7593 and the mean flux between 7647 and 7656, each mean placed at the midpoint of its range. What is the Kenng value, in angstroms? 7625.26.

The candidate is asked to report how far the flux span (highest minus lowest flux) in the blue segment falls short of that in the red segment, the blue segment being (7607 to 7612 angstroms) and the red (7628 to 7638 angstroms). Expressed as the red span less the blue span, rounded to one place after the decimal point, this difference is -0.3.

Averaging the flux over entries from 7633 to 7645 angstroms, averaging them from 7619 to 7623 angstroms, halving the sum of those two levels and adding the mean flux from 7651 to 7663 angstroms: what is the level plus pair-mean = 14.8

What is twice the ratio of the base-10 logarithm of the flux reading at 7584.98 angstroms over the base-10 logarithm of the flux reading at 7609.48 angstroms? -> 2.01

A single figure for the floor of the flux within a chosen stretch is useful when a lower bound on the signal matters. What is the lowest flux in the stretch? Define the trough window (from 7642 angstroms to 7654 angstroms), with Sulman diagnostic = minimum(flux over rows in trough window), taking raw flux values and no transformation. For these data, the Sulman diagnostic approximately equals 7.19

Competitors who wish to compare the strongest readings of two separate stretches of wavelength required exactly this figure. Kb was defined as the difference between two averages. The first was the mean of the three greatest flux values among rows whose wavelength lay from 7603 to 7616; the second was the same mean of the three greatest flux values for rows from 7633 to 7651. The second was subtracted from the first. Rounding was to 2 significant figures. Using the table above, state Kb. -0.35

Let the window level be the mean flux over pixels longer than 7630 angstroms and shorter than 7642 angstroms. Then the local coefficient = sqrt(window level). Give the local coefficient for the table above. 2.79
